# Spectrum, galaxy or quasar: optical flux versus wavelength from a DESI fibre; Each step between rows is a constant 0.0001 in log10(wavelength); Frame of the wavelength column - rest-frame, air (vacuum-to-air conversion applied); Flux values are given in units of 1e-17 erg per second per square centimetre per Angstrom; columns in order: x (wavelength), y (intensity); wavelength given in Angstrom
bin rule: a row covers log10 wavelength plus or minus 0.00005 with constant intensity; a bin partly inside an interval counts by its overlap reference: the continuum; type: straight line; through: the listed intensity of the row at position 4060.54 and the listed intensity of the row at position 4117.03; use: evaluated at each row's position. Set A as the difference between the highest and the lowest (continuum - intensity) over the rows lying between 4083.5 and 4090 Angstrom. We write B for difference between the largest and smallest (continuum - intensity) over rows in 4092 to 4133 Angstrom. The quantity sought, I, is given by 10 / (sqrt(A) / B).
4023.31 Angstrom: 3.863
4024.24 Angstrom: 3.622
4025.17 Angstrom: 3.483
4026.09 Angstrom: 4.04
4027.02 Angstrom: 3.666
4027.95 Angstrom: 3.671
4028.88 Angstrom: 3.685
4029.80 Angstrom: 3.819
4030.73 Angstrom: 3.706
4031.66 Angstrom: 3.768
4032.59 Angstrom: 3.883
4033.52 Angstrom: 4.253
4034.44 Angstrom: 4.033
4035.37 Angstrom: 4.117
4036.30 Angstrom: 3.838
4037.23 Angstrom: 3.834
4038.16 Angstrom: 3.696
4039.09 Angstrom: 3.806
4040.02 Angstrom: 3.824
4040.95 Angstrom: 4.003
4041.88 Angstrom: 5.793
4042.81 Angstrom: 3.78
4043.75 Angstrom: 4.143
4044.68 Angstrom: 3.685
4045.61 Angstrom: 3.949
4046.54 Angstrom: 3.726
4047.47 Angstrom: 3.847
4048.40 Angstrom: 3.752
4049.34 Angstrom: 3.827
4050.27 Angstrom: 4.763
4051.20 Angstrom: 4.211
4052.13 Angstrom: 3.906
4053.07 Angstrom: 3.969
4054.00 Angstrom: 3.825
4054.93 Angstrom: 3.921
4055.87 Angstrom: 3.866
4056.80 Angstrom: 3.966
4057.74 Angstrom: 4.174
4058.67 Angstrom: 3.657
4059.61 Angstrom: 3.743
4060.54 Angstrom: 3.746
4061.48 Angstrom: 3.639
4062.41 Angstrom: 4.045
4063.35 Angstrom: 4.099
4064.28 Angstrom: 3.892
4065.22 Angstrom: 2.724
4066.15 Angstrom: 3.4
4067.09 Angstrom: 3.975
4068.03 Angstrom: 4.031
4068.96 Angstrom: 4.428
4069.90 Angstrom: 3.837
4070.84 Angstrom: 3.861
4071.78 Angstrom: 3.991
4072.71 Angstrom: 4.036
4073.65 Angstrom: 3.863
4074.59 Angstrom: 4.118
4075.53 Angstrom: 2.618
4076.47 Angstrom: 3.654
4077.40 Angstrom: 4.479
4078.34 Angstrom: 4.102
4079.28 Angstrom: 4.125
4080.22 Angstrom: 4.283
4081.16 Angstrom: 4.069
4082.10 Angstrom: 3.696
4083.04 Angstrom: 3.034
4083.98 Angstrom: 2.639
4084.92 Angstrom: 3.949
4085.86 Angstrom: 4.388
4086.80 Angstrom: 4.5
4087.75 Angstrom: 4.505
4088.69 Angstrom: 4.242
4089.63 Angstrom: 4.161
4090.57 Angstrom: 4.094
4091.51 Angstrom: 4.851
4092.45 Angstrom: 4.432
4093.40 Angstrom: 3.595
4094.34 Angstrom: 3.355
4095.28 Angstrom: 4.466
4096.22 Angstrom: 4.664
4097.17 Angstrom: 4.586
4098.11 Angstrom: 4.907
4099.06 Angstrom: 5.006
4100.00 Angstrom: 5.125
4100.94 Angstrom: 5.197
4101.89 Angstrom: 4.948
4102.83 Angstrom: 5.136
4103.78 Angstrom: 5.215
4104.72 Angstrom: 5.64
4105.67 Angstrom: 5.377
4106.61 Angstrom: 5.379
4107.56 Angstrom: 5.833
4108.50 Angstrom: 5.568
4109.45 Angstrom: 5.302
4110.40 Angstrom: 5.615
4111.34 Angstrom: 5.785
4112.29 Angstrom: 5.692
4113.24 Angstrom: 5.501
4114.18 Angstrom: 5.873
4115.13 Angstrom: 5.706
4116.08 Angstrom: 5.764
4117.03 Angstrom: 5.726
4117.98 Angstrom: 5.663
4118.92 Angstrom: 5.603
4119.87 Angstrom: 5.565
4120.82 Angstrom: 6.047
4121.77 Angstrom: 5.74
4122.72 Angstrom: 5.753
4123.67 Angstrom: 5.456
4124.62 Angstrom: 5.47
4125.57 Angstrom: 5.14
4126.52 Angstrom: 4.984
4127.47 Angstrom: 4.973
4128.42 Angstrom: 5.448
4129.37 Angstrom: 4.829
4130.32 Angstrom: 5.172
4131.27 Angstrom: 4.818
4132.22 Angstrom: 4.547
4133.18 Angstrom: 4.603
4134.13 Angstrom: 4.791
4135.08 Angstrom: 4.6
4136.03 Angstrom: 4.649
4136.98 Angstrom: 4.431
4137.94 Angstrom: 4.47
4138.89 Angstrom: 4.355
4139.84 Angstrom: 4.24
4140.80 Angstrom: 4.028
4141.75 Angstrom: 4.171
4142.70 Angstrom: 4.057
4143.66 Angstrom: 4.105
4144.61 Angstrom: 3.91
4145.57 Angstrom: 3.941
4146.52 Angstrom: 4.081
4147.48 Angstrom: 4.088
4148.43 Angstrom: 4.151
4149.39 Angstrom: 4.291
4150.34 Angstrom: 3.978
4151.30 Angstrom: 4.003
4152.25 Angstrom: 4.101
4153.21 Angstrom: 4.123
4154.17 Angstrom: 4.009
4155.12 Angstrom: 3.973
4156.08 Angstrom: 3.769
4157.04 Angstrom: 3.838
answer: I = 16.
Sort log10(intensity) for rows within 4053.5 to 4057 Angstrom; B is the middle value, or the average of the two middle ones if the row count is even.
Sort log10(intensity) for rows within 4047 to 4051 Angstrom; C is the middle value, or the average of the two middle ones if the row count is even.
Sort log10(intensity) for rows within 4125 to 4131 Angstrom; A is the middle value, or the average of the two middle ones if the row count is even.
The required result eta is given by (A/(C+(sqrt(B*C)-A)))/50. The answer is 0.030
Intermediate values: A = 0.70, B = 0.590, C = 0.584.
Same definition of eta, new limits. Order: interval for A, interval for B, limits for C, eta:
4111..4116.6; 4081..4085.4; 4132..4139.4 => 0.030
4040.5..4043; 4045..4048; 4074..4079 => 0.020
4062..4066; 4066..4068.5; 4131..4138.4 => 0.017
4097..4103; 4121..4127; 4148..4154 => 0.024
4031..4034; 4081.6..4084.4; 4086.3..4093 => 0.019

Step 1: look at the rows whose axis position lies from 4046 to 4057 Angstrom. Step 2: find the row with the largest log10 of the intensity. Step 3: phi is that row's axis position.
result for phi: 4050.27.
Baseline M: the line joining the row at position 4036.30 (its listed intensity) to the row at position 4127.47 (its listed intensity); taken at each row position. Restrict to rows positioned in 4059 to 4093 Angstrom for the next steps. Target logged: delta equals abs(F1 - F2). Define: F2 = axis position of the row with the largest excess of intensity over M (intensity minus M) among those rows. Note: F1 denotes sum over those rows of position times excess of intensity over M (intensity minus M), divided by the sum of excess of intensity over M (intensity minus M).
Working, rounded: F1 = 4075.0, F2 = 4091.51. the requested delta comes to 16.5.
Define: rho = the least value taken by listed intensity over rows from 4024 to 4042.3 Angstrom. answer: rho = 3.483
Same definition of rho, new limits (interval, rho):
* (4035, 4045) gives 3.685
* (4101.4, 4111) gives 4.948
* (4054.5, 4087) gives 2.618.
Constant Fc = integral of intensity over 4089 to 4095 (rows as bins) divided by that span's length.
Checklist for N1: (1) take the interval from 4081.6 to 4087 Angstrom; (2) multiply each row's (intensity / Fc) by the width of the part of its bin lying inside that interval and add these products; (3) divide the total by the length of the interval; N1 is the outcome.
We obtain 0.89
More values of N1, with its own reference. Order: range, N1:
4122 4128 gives 1.30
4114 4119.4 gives 1.39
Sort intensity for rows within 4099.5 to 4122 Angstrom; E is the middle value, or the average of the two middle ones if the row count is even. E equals 5.61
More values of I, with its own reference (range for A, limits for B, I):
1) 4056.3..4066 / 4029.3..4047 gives 17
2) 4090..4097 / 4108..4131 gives 13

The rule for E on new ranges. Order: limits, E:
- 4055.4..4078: 3.88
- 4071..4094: 4.10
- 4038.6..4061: 3.86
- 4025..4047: 3.82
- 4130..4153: 4.21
